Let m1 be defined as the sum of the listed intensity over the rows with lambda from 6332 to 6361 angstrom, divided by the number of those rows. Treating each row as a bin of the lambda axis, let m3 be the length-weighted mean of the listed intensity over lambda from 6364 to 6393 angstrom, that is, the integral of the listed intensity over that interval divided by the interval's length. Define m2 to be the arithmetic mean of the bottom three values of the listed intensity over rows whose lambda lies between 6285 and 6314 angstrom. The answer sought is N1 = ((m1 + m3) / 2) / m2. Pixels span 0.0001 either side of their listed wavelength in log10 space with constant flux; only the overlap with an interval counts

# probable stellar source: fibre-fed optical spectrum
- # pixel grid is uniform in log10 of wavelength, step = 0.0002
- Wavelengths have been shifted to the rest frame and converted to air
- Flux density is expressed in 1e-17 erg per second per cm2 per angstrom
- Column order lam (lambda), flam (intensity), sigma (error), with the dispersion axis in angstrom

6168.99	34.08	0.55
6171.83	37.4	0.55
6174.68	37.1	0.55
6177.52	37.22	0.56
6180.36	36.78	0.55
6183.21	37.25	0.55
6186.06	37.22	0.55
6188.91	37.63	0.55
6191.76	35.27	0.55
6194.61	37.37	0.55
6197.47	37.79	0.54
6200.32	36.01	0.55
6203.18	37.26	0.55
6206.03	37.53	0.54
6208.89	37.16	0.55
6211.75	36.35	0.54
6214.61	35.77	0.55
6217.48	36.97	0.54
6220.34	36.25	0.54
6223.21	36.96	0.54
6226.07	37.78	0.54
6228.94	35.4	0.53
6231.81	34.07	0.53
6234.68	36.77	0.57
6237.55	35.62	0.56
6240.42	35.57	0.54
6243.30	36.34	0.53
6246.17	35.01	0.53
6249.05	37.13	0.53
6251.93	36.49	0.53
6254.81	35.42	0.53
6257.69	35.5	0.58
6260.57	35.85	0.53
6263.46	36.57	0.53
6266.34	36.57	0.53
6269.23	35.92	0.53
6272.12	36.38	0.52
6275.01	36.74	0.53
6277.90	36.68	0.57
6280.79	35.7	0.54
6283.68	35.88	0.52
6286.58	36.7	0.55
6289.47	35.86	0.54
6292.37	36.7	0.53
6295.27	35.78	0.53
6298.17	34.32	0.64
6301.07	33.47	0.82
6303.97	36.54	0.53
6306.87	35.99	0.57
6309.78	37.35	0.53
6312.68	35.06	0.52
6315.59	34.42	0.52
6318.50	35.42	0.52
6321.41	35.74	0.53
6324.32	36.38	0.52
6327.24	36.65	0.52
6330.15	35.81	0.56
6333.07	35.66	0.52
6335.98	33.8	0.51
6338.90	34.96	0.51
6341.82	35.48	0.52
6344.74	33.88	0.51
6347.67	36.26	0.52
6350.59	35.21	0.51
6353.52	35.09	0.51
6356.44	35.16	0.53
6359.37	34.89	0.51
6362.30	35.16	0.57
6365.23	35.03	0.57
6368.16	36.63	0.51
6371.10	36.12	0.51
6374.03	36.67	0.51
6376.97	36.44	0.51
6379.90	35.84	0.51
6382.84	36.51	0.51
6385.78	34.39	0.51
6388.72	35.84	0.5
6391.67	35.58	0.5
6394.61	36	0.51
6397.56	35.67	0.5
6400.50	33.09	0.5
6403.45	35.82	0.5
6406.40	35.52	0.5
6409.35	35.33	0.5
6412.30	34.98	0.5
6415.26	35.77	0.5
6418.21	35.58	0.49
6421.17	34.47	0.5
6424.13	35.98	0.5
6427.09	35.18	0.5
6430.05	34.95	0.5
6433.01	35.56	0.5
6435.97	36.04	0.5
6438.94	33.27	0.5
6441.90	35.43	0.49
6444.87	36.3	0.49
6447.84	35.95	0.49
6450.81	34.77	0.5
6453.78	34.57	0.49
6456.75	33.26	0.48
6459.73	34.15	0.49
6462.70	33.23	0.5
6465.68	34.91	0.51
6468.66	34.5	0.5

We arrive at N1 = 1.03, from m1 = 35.0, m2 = 34.3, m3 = 35.9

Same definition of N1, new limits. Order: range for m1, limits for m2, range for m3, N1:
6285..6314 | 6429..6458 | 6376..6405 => 1.06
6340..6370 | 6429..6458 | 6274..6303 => 1.05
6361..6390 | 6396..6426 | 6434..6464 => 1.03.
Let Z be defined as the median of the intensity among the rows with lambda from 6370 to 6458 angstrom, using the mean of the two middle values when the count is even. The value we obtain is 35.6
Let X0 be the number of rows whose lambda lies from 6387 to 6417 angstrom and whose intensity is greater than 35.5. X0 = 7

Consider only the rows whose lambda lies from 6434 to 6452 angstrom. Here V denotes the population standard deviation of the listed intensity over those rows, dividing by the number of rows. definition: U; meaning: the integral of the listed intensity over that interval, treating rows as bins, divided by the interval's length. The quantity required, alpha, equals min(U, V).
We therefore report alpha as 1.0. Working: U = 35.3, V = 1.03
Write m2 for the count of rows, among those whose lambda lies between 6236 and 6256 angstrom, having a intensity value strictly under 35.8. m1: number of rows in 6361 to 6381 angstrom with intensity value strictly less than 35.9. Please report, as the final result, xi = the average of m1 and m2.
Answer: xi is 3.50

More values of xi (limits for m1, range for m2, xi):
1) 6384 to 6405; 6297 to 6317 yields 5.00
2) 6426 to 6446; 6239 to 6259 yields 4.50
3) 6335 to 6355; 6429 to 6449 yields 5.00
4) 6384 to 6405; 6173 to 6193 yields 3.50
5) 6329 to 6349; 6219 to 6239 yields 4.50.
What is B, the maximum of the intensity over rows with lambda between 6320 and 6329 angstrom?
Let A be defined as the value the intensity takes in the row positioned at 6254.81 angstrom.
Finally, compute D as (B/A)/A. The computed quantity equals 0.0292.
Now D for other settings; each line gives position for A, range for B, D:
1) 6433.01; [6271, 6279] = 0.0291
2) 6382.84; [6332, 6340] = 0.0268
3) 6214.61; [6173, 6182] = 0.0291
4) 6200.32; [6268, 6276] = 0.0283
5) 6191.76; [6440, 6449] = 0.0292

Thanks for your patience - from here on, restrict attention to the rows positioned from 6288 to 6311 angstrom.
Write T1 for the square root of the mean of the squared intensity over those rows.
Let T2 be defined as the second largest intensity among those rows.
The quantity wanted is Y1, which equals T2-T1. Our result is 0.93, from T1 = 35.8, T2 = 36.7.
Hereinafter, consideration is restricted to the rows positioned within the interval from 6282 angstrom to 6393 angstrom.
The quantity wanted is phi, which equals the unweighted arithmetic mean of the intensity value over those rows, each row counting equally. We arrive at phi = 35.6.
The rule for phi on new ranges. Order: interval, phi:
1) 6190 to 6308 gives 36.2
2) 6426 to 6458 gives 35.0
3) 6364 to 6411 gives 35.7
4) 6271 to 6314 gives 35.9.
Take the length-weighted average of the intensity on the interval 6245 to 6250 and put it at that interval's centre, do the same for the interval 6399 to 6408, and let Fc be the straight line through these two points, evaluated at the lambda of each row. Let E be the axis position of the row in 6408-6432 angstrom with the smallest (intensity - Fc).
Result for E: 6421.17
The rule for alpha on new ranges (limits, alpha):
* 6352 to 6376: 0.7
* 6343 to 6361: 0.7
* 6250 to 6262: 0.4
